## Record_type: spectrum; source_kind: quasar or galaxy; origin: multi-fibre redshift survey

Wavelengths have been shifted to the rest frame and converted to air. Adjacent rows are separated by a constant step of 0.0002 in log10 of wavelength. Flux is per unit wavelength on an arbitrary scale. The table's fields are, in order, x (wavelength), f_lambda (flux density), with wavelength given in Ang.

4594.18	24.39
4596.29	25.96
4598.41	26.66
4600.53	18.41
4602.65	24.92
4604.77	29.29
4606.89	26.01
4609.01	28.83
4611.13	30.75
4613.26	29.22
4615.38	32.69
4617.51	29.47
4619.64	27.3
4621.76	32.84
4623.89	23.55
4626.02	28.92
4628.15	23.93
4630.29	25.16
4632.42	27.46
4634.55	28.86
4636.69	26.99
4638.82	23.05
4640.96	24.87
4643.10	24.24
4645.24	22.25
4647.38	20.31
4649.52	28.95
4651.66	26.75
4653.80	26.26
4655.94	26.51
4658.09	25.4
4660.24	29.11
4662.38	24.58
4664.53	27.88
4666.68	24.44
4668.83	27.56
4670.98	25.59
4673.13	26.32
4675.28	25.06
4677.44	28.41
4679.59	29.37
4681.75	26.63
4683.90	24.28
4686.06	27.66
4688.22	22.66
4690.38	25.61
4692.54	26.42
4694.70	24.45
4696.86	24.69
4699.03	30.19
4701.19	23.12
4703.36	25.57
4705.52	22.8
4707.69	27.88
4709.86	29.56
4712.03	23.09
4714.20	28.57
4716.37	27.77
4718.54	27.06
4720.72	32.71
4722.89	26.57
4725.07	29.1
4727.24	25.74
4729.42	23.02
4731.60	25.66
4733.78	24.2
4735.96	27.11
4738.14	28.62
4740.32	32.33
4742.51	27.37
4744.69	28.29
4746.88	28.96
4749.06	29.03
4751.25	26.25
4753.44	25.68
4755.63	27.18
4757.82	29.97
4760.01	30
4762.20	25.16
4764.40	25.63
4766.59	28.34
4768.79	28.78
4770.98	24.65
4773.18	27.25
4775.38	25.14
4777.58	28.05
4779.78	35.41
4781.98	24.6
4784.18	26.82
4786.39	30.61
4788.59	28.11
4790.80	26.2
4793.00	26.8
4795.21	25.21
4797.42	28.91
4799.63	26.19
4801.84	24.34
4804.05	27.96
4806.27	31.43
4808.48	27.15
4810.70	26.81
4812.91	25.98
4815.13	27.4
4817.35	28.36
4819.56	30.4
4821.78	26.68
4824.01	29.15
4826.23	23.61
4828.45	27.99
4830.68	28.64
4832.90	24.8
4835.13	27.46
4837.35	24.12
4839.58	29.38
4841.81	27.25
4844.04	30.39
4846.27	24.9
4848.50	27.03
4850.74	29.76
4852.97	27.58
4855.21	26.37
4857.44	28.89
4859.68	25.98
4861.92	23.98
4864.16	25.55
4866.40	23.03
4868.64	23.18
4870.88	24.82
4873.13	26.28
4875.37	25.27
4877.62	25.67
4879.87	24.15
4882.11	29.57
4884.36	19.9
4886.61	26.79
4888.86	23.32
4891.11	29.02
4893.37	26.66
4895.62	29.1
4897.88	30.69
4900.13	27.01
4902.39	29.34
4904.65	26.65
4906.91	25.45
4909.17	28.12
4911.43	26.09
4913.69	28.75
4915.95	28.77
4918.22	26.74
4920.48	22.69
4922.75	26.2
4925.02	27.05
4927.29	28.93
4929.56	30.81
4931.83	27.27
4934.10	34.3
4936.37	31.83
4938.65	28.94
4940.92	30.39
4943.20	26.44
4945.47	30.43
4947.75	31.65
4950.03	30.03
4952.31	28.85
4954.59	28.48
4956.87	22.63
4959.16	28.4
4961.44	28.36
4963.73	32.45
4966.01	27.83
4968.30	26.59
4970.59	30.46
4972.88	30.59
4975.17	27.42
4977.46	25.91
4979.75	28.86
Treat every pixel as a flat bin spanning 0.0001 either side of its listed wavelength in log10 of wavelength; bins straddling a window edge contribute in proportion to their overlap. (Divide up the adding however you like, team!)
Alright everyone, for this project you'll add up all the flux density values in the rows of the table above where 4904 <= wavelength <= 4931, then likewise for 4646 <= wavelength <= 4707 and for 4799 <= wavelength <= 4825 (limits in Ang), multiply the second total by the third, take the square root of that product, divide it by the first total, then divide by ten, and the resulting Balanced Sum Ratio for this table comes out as 0.15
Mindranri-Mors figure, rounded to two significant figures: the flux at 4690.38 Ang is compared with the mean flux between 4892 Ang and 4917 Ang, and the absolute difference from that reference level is 2.3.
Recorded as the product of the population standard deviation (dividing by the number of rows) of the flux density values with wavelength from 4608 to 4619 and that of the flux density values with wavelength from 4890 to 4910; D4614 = 2.2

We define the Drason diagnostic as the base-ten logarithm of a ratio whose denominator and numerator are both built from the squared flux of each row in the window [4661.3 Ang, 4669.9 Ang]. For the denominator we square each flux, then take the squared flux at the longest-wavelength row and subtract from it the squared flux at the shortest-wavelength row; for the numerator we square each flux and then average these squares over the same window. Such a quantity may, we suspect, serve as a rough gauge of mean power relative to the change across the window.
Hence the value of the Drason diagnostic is 0.6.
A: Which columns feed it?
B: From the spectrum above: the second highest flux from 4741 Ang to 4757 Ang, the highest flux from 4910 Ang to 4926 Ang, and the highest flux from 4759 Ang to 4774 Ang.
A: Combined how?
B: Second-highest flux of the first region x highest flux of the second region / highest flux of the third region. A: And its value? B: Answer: 28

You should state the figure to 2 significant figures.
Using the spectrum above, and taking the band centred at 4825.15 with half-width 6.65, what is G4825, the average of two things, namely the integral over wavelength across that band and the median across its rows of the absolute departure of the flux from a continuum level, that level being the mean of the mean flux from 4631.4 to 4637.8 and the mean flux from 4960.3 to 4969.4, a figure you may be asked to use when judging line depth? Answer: 12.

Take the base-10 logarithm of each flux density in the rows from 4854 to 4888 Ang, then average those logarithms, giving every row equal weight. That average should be 1.40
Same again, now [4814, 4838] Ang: 1.43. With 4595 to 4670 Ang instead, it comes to 1.42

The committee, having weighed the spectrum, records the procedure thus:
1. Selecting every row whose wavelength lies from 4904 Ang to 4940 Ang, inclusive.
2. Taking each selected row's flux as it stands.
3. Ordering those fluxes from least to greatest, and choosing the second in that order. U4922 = 25.45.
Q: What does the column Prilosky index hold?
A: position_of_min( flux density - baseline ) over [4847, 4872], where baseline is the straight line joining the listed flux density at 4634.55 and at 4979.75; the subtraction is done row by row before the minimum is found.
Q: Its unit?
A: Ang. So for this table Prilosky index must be 4866.40 Ang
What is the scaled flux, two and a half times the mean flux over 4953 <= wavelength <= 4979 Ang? 70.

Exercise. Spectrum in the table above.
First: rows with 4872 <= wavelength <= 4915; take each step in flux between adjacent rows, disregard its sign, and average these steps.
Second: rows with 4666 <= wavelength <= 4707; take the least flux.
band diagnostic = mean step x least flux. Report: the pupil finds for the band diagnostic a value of 73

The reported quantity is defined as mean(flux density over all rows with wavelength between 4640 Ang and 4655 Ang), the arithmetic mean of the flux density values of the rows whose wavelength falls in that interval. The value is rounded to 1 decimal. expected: 24.8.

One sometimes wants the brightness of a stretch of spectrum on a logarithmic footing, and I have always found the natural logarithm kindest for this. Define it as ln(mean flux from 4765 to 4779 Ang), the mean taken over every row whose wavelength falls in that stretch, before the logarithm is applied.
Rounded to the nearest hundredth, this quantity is 3.30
